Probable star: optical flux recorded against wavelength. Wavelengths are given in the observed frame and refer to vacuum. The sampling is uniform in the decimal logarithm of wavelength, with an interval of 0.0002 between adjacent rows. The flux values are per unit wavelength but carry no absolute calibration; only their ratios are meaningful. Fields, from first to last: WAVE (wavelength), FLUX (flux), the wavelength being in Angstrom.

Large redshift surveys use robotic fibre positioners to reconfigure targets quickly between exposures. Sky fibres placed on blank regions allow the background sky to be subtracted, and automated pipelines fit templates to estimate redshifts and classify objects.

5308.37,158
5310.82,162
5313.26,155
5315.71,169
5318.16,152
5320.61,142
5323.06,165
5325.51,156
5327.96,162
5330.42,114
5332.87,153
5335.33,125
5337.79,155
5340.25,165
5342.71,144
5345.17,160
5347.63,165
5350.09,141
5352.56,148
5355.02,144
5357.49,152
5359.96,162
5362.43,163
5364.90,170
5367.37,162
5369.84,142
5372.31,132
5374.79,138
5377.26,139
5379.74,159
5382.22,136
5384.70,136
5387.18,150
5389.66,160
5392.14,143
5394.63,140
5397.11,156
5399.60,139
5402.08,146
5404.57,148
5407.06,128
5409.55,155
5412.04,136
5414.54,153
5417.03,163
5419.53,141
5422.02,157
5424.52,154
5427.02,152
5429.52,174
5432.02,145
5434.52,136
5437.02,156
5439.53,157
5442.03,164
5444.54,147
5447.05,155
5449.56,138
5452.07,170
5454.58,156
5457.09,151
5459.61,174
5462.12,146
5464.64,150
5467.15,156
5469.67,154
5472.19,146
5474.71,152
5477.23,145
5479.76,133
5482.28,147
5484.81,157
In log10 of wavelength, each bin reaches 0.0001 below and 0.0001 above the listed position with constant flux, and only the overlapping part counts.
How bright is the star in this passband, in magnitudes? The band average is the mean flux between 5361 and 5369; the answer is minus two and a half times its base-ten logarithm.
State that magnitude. -5.54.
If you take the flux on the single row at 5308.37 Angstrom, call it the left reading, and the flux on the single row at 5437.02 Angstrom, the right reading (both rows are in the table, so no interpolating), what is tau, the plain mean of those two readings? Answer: 157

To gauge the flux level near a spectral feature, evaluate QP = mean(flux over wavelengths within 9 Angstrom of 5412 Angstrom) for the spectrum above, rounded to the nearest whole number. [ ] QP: 146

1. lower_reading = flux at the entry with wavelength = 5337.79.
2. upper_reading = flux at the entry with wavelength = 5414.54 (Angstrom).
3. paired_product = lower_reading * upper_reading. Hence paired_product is 23715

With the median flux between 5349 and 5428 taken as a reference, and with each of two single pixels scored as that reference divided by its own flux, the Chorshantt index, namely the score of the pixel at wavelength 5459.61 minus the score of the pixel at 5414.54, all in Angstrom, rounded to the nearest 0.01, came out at -0.12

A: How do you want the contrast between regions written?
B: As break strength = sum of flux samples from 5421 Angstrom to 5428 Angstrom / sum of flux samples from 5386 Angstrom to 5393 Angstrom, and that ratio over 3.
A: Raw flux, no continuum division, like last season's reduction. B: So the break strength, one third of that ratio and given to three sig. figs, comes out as 0.341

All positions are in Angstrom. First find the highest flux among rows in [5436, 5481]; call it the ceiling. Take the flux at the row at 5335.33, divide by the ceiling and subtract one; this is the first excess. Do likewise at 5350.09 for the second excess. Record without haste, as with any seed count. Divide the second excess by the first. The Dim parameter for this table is 0.67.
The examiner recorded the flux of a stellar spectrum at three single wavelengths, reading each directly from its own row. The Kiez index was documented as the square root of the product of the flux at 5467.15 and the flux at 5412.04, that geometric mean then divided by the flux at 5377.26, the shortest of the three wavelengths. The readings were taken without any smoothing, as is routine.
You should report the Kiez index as 1.05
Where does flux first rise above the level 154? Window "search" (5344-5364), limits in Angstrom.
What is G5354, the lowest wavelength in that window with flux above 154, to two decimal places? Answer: 5345.17 Angstrom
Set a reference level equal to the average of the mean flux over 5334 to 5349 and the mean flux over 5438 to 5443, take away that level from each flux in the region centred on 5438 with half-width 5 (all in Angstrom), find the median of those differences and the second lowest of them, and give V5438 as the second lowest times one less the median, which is 0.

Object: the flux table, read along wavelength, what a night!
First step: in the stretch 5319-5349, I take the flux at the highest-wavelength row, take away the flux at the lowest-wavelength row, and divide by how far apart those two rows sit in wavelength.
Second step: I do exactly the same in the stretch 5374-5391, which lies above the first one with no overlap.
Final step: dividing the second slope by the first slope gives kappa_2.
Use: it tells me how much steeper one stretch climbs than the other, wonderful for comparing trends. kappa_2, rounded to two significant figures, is 1.7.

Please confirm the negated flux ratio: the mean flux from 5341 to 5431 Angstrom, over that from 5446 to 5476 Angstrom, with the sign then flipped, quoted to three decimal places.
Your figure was -0.972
